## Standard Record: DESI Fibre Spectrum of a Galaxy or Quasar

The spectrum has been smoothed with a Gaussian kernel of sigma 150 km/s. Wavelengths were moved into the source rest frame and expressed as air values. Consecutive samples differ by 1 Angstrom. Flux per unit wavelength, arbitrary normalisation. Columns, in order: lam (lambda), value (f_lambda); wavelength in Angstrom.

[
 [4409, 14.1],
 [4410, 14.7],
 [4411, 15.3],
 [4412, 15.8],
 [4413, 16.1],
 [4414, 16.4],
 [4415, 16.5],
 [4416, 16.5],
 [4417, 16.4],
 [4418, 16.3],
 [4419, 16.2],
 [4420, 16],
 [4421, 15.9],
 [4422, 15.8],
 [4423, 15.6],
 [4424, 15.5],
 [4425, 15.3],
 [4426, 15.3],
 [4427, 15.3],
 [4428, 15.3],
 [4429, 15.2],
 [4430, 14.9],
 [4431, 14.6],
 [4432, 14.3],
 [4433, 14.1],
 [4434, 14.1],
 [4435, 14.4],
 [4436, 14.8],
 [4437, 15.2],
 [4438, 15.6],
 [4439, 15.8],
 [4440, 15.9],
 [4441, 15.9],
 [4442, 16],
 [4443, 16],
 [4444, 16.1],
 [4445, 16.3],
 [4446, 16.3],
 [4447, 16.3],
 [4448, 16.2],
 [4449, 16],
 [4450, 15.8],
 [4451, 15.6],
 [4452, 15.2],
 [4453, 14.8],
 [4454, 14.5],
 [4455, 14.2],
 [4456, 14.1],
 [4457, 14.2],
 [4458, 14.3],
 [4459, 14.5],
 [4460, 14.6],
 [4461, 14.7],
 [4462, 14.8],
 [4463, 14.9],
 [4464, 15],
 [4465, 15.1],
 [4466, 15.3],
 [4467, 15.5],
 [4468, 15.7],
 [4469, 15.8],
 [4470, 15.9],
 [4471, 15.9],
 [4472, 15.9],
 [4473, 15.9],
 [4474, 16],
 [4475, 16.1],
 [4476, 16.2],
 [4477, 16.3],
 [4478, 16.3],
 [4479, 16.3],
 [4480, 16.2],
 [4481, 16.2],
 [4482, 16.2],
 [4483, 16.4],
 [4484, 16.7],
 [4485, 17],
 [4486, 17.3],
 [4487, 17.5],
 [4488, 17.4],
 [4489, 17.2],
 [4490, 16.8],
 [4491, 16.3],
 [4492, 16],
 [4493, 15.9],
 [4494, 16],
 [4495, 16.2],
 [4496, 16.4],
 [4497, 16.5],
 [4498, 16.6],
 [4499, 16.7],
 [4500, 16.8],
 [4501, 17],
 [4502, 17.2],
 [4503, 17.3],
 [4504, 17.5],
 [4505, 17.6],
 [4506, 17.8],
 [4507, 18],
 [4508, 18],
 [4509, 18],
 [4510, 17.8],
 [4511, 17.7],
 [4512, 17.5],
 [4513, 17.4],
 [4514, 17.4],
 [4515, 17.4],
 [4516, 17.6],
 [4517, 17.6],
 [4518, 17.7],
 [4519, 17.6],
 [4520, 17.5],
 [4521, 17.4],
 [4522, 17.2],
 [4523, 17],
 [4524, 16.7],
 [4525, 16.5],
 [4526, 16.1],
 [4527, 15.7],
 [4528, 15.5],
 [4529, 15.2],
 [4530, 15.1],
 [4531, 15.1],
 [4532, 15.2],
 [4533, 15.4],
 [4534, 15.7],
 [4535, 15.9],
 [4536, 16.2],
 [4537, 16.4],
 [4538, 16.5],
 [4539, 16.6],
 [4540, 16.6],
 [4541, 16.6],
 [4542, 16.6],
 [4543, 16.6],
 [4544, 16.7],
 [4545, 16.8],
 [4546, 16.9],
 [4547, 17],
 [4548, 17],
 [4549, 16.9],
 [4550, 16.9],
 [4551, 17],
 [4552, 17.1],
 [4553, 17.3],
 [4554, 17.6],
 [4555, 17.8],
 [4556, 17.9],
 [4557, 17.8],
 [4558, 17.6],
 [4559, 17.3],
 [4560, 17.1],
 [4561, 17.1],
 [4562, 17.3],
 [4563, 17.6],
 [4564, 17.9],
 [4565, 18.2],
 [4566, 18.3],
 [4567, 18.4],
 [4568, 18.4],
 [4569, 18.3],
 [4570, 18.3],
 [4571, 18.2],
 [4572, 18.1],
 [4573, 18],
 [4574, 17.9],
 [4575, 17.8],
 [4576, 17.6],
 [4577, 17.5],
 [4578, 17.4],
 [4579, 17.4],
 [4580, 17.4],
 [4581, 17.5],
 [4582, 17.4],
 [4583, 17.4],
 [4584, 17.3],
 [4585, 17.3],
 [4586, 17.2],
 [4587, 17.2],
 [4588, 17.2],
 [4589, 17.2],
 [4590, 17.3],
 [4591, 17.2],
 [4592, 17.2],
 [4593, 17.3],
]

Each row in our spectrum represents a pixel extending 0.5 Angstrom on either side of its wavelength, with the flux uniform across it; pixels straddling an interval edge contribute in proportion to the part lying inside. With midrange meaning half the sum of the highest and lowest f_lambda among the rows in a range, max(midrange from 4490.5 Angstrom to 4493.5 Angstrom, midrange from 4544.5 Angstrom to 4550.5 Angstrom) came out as 16.9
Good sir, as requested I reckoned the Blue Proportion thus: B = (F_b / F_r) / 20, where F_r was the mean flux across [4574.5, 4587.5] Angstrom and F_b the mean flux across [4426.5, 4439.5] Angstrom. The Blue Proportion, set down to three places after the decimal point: 0.043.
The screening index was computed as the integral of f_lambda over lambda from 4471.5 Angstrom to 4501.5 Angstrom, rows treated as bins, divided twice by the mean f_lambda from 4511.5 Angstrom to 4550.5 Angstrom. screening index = 1.8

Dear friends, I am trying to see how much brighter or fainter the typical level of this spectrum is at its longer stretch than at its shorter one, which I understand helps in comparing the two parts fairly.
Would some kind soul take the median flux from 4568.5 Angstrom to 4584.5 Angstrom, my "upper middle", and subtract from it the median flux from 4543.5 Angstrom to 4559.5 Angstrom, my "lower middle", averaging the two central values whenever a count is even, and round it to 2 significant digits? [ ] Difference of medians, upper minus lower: 0.50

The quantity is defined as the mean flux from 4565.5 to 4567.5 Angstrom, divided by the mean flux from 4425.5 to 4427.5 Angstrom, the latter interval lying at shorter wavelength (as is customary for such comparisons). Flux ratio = 1.20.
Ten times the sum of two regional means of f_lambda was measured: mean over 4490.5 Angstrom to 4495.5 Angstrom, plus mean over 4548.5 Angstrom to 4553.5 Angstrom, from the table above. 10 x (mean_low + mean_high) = 331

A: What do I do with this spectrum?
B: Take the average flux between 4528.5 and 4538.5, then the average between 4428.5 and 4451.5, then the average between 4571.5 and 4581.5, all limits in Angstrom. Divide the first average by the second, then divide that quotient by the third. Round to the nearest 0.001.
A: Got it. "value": 0.057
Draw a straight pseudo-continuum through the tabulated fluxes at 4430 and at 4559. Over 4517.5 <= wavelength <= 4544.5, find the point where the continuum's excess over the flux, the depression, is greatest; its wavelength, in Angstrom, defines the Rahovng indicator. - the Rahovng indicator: 4531 Angstrom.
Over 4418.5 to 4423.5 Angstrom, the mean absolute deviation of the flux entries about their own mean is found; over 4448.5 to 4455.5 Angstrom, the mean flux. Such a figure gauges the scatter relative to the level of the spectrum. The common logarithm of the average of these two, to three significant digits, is 0.884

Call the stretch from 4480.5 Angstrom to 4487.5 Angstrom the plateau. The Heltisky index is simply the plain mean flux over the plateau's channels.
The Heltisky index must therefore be 16.8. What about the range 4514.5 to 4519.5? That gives 17.6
